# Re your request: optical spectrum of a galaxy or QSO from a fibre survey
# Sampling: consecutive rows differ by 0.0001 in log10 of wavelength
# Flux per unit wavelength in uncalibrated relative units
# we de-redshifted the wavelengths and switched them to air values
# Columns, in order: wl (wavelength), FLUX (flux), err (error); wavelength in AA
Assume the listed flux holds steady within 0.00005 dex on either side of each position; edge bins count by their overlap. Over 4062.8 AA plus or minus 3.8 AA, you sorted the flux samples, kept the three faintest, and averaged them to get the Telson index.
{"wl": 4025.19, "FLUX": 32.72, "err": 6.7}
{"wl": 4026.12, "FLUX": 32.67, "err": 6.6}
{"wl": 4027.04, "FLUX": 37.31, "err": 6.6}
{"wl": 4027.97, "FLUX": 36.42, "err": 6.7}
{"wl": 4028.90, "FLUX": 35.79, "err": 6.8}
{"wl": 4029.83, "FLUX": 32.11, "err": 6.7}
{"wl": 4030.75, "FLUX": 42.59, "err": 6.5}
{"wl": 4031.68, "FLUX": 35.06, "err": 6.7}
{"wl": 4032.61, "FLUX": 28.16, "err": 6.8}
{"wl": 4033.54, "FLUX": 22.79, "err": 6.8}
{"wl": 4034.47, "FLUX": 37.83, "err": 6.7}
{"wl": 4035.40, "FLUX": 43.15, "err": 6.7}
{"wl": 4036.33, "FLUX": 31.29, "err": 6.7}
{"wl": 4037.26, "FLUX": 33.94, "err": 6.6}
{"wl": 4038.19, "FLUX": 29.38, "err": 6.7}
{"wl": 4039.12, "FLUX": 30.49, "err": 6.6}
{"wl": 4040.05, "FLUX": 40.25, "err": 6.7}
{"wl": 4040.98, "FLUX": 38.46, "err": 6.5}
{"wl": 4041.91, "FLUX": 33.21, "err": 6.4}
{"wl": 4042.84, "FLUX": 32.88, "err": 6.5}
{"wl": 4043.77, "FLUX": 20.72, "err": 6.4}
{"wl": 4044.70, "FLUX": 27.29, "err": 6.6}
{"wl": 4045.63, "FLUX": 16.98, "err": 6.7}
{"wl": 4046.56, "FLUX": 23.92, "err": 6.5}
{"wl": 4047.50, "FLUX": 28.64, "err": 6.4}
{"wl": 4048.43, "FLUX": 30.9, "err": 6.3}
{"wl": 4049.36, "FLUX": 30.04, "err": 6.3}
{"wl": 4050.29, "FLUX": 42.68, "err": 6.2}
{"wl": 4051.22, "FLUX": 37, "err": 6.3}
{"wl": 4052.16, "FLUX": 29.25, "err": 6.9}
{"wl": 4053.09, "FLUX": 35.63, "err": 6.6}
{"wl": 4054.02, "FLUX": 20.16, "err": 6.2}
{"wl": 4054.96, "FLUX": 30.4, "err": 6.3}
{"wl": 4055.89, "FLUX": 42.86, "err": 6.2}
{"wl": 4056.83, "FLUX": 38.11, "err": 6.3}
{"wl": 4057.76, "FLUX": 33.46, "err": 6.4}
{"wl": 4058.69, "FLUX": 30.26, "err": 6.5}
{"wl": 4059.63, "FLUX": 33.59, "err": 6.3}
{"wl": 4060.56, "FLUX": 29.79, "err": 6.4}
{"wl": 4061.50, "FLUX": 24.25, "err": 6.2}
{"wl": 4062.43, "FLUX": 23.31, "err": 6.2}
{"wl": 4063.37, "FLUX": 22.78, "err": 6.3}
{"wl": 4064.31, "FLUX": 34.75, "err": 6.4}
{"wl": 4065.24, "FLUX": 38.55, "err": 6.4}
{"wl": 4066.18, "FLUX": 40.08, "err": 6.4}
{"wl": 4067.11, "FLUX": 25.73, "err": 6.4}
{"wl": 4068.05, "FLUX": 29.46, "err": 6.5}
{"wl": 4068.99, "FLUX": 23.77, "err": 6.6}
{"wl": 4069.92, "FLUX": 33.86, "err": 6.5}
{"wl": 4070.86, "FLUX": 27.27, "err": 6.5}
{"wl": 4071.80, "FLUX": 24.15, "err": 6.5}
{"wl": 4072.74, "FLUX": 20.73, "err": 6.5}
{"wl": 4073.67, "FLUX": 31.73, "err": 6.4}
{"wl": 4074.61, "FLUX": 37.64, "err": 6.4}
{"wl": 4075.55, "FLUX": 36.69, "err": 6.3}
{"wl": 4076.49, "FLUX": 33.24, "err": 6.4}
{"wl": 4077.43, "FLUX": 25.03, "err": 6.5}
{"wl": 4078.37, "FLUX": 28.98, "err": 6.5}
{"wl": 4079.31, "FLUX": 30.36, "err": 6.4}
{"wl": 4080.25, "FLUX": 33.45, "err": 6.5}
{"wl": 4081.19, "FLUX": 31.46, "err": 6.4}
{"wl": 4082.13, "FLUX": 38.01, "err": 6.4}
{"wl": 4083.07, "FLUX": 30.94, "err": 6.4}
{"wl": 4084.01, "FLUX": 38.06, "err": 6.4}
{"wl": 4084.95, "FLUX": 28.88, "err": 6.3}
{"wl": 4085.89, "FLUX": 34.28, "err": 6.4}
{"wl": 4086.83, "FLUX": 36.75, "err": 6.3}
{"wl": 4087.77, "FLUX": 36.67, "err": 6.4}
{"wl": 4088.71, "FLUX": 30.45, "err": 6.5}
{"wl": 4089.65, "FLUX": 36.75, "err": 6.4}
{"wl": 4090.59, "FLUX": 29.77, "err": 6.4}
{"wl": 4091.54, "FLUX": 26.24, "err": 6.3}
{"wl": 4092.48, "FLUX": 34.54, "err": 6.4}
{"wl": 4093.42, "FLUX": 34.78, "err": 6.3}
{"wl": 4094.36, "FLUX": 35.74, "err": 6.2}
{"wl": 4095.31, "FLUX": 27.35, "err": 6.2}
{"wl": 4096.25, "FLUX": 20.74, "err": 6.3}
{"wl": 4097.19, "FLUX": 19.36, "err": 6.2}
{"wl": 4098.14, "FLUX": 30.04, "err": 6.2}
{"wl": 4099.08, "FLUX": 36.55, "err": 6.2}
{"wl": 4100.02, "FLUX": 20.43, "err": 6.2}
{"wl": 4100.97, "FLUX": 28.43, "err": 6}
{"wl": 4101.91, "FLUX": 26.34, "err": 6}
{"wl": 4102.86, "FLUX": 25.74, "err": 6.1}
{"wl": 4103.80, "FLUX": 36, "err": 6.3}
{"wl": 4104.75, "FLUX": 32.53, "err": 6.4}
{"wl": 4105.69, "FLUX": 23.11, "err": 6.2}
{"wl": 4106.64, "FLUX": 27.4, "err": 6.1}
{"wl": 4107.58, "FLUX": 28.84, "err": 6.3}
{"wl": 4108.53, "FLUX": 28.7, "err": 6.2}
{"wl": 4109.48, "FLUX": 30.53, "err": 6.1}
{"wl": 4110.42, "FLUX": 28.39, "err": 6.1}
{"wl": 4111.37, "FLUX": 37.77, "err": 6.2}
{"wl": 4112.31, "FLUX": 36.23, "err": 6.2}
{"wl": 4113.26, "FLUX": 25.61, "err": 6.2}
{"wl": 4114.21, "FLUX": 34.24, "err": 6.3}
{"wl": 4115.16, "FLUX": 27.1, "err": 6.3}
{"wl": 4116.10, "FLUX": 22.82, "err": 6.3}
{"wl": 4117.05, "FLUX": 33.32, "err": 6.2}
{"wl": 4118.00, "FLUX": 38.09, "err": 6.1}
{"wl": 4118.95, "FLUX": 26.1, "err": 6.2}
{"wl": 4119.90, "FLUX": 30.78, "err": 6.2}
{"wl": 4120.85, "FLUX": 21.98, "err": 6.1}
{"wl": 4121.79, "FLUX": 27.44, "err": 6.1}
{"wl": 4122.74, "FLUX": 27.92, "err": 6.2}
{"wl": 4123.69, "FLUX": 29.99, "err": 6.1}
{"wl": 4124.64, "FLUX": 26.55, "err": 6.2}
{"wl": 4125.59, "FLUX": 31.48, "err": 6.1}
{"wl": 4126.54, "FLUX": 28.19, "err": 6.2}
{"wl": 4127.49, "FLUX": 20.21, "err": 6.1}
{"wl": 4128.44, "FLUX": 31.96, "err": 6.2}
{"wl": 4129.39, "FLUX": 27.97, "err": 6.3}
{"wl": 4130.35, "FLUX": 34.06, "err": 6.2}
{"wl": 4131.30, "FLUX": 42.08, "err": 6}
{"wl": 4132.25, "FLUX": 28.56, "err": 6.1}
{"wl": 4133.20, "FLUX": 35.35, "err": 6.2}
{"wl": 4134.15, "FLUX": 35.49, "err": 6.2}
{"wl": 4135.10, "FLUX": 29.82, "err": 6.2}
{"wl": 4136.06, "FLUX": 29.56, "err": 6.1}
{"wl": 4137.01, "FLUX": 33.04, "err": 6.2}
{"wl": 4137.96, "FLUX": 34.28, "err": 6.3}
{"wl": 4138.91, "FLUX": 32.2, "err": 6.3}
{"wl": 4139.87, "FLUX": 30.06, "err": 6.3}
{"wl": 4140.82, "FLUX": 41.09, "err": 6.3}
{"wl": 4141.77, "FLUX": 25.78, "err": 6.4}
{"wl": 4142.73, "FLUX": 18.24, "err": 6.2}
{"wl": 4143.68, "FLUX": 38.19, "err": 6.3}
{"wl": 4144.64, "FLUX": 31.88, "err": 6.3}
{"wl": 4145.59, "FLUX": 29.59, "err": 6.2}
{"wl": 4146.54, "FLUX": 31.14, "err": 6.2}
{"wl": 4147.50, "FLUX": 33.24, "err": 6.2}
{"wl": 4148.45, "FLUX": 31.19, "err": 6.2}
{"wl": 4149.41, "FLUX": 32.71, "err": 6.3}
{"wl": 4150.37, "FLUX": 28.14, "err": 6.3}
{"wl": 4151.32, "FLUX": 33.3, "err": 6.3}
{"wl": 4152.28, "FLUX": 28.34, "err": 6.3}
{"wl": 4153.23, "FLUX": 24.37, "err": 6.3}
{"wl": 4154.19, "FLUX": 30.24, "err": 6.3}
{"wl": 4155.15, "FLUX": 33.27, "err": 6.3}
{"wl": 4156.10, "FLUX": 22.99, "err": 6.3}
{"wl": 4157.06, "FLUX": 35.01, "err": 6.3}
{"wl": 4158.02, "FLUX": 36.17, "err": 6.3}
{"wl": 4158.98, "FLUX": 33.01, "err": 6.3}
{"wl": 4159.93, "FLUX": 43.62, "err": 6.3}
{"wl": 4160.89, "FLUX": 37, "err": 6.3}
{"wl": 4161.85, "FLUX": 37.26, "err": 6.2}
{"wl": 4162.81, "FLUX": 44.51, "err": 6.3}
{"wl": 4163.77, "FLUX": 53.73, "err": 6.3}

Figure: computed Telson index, 23.4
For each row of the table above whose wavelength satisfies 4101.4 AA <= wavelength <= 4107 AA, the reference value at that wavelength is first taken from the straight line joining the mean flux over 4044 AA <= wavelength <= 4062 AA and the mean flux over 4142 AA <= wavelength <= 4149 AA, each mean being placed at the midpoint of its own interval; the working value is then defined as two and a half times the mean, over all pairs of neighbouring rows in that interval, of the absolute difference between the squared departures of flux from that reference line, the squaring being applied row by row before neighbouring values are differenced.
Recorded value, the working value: 67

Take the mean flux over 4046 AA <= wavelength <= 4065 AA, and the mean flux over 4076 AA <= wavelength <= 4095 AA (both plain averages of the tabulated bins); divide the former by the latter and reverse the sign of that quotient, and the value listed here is -0.95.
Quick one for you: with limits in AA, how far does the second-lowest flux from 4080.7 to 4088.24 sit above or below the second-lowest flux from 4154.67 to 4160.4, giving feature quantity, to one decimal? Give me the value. -2.1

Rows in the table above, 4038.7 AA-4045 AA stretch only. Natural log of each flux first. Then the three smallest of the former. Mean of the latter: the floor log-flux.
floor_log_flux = 3.25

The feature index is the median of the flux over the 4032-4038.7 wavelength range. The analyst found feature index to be 31.3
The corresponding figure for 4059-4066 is 29.8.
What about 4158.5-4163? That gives 37.3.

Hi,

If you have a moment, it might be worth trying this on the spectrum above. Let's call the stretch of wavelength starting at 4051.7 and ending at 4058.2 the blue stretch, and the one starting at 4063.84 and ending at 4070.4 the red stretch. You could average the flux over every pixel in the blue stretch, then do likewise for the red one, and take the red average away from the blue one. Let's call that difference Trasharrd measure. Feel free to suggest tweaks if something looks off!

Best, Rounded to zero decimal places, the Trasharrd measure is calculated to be 1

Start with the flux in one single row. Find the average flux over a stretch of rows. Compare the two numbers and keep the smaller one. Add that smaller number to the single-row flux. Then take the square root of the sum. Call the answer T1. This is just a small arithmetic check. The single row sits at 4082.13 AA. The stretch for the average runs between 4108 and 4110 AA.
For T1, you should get 8.2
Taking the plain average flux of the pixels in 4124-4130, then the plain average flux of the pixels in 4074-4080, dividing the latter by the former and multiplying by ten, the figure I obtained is 11.5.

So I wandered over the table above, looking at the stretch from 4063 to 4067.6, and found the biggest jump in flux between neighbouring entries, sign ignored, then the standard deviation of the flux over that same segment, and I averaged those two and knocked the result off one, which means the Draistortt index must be -10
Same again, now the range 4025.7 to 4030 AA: -2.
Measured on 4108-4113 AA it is -6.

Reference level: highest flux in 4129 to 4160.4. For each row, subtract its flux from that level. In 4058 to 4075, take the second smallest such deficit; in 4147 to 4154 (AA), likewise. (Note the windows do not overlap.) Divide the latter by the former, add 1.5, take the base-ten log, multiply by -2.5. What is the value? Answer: -1.37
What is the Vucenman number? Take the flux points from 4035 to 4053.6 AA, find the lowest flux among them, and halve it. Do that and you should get 8.5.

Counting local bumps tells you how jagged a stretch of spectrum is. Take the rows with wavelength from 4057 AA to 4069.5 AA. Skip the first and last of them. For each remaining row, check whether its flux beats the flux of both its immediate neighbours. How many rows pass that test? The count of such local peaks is 3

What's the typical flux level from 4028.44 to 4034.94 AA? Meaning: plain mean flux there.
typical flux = 33.5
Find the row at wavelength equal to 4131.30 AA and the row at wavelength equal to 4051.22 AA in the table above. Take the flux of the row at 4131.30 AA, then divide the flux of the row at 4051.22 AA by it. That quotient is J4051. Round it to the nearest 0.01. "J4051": 0.88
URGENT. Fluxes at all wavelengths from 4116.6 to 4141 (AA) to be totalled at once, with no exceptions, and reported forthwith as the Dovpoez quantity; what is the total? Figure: 808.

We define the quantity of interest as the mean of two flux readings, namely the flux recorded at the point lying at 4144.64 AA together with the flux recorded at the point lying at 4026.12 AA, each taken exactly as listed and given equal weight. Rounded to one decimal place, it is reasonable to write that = 32.3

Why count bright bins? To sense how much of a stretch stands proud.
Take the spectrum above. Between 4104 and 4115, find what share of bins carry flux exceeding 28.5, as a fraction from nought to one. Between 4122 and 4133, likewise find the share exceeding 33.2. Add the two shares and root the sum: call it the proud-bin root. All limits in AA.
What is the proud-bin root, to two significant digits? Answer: 0.90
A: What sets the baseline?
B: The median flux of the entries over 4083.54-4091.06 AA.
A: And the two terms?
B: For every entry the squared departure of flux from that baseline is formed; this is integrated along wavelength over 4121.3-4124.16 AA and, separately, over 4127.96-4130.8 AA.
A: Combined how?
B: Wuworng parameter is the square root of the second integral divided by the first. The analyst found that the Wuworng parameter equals 0.7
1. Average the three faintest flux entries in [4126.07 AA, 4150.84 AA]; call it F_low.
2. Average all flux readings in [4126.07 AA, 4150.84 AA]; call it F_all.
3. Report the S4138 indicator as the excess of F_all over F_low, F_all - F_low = 9.9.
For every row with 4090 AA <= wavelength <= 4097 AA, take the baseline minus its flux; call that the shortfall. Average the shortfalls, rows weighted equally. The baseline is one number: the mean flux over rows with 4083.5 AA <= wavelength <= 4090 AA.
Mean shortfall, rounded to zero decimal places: 5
